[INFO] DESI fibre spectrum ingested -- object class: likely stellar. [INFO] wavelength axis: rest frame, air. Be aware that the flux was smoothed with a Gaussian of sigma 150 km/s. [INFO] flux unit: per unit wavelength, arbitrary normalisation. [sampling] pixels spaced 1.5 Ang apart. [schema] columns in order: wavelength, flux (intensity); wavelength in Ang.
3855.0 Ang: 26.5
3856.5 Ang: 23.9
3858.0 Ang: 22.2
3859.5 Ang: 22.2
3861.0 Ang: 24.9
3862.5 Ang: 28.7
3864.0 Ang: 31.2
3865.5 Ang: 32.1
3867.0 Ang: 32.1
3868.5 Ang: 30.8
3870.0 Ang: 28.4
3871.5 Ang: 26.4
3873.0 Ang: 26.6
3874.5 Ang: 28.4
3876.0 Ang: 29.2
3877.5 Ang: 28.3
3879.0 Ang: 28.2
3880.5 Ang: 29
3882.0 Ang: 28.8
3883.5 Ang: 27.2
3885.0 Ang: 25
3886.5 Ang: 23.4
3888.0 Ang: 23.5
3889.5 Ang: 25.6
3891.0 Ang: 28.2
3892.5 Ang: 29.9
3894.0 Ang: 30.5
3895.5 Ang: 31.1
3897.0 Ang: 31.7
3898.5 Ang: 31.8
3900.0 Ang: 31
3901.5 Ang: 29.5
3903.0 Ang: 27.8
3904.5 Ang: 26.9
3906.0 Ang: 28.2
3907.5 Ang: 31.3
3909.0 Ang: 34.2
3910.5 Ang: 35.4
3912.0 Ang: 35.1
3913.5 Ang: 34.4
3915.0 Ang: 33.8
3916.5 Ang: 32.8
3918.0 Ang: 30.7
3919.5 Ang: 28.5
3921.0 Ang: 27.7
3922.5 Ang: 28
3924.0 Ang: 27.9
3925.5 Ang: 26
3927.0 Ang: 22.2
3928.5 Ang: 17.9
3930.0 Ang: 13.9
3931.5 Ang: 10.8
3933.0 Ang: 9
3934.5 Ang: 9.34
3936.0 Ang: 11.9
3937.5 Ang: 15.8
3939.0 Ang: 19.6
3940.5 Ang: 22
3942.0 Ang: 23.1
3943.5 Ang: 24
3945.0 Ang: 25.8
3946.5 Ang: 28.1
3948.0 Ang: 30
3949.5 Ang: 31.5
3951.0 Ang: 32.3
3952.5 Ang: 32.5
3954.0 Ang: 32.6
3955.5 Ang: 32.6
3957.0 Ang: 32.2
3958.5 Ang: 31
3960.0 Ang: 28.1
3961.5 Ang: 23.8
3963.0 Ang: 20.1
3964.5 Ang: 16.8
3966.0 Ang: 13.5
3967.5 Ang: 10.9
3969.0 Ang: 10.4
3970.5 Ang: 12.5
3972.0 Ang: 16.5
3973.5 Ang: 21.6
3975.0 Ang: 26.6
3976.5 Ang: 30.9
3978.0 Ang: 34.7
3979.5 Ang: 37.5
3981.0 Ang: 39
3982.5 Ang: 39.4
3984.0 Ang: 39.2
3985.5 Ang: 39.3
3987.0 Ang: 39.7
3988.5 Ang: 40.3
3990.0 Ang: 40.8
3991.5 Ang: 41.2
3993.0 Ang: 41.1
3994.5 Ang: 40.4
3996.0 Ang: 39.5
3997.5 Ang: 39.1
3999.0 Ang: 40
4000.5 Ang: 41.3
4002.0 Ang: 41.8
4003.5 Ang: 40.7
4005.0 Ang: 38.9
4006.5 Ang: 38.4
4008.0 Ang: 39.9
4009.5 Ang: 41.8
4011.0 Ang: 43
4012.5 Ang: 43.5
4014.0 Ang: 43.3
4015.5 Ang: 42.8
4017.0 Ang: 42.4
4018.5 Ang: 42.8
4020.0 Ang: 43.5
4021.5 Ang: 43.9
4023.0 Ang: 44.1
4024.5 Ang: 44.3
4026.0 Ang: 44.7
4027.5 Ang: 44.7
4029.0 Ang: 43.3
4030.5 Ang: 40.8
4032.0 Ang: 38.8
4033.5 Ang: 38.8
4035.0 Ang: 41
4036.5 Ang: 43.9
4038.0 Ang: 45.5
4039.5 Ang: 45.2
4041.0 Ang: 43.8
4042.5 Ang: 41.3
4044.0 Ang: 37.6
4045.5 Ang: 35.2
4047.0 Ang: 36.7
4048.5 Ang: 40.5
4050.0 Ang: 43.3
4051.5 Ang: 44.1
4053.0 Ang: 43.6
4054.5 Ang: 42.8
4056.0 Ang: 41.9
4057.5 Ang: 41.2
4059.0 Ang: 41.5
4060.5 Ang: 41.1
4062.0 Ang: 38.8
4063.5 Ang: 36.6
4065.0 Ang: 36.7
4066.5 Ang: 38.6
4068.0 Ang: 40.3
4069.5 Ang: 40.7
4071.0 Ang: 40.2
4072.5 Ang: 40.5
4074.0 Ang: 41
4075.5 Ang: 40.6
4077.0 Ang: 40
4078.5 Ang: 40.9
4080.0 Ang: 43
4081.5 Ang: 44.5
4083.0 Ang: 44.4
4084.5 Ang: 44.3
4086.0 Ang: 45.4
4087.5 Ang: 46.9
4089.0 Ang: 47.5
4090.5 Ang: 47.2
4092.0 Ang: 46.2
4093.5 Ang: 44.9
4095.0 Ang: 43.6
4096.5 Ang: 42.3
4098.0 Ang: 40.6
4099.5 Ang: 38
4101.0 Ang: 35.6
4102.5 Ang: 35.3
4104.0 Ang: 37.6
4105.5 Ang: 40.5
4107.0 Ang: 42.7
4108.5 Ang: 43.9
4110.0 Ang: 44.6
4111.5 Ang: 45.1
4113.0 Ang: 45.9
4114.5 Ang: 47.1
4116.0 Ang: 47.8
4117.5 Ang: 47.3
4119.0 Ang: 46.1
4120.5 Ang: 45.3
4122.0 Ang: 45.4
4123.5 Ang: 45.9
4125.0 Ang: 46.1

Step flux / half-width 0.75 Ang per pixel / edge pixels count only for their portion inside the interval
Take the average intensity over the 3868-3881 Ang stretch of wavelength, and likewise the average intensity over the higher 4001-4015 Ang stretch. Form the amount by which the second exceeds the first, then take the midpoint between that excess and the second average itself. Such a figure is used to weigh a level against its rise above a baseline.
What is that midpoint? 27.1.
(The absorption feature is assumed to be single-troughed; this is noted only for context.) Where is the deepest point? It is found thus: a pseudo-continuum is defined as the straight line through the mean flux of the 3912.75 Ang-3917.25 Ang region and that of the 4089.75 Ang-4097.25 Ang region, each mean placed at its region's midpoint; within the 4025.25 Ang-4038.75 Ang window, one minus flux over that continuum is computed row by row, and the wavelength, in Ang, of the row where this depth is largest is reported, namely 4033.5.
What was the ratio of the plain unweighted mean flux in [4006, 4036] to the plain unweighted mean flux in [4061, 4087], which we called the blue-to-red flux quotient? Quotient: 1.03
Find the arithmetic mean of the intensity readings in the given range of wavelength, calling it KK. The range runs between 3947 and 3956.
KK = 32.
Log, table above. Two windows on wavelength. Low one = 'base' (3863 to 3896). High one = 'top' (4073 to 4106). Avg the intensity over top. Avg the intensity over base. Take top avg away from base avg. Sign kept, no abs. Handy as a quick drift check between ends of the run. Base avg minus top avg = -14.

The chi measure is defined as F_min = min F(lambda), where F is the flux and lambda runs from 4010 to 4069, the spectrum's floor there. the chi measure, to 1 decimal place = 35.2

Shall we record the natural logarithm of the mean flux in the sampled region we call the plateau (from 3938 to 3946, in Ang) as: 3.13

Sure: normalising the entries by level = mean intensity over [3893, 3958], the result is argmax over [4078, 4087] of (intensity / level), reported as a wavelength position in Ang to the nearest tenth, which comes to 4086.0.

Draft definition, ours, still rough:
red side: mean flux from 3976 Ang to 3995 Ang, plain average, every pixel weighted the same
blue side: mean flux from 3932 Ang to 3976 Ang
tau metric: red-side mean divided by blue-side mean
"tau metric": 1.7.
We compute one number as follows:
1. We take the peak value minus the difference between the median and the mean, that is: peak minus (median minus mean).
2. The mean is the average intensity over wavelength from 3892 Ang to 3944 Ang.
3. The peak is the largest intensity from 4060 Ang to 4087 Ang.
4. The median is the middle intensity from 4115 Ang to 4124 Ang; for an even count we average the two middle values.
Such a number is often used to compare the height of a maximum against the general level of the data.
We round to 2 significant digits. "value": 25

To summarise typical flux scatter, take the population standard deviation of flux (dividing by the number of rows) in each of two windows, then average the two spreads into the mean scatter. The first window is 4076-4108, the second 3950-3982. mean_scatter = 6.3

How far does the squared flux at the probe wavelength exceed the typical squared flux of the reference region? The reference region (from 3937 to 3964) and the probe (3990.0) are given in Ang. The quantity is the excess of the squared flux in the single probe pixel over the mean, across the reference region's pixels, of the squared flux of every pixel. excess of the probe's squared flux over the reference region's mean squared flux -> 911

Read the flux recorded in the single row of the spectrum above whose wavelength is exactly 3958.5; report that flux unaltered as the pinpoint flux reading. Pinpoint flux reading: 31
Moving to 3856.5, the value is 23.9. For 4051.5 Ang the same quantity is 44.1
